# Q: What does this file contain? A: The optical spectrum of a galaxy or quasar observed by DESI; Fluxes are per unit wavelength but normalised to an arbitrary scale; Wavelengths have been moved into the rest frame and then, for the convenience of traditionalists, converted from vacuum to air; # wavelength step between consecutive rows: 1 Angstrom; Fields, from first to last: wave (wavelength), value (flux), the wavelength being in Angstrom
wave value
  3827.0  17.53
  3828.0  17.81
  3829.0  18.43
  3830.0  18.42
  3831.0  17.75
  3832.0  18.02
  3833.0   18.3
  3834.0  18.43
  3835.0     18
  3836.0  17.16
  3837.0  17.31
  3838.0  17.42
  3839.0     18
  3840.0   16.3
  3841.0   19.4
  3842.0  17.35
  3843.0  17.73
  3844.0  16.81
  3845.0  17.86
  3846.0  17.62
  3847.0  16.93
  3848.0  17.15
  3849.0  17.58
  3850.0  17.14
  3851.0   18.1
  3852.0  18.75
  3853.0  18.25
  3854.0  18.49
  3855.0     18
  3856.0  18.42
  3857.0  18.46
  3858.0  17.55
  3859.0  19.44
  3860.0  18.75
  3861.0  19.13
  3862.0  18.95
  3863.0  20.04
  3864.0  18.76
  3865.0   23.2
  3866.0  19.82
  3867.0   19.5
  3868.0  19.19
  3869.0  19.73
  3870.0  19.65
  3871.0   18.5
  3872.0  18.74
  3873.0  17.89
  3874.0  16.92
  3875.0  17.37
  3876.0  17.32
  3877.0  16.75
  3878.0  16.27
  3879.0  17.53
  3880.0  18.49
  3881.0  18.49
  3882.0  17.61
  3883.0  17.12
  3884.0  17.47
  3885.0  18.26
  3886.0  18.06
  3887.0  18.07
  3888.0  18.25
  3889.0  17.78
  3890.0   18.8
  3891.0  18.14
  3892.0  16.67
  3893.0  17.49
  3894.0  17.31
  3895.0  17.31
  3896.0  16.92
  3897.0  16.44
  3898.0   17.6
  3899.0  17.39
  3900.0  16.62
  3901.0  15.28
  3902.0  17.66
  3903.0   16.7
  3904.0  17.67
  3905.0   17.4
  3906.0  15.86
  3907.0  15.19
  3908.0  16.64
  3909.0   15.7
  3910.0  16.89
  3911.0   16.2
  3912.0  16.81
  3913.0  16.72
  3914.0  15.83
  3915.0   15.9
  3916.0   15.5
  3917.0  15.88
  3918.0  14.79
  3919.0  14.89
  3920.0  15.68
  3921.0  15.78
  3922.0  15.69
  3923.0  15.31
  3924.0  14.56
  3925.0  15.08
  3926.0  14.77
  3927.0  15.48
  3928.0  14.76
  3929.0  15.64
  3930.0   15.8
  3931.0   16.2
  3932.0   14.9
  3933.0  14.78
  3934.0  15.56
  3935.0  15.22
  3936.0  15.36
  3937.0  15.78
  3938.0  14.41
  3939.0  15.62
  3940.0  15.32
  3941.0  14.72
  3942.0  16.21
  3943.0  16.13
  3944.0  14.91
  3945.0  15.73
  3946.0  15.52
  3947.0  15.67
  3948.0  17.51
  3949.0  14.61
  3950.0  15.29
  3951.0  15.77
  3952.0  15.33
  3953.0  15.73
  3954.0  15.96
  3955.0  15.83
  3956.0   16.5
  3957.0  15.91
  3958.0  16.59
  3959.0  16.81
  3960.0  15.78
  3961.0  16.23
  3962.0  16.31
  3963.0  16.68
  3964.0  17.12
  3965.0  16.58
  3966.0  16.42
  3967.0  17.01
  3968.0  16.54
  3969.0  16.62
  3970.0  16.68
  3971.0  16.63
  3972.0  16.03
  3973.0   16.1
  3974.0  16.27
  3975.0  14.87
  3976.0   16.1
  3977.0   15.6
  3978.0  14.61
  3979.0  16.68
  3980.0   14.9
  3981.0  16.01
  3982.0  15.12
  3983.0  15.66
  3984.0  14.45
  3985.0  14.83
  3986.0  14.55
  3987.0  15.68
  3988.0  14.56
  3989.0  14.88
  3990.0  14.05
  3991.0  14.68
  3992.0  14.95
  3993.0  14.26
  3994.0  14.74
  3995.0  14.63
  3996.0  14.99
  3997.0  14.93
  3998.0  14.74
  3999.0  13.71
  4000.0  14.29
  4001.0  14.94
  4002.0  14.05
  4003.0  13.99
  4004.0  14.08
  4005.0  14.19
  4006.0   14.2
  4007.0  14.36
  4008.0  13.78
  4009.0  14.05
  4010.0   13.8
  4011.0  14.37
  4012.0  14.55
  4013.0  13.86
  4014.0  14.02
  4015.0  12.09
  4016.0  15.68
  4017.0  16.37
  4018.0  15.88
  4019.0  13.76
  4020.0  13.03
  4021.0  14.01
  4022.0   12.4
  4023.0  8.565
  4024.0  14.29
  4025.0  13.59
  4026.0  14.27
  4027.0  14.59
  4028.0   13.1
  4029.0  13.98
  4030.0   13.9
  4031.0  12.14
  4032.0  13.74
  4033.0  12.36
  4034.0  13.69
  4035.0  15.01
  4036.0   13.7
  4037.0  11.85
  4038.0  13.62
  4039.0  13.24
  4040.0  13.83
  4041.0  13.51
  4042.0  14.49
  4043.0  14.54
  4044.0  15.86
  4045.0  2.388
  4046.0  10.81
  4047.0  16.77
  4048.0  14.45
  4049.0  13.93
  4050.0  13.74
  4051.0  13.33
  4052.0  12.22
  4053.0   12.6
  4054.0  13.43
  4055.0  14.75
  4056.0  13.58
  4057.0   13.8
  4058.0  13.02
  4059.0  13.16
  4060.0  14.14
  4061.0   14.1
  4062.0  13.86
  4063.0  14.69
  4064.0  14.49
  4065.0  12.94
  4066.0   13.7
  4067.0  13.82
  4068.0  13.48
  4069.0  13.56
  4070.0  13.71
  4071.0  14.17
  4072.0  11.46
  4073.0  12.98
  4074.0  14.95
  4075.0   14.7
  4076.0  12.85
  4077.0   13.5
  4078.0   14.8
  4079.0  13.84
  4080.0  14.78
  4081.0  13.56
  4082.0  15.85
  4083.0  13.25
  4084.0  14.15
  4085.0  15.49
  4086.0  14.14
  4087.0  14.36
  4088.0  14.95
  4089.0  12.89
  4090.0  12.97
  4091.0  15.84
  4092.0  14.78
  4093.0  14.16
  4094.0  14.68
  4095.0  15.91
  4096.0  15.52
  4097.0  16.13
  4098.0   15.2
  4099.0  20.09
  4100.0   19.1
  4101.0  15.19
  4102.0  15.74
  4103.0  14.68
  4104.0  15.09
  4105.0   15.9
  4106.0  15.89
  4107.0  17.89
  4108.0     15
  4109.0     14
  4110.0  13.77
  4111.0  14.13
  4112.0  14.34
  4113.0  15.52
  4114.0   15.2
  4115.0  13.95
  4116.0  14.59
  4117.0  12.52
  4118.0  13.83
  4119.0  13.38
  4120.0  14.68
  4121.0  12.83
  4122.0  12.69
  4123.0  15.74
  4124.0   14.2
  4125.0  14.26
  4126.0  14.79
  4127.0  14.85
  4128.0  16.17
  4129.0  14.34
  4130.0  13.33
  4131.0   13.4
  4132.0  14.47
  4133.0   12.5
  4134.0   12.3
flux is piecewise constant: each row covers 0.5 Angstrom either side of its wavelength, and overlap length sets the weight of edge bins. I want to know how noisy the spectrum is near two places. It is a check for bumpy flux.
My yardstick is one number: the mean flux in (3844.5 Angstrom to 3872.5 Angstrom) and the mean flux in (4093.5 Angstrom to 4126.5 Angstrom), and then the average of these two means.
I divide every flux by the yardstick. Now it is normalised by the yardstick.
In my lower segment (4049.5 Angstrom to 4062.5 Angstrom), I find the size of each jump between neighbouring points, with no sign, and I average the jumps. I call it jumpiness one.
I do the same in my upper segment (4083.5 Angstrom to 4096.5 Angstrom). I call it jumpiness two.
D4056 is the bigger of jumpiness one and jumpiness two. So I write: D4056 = 0.061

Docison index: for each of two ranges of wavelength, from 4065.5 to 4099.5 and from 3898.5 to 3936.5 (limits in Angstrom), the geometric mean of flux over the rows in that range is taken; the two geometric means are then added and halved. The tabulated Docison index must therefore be 15.1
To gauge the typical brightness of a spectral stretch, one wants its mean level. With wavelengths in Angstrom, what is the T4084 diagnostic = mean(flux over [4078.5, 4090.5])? 14.2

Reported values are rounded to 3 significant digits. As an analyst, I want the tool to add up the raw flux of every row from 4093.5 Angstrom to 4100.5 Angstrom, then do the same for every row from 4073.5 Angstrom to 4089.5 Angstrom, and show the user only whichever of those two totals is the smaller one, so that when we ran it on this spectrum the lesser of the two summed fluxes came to 117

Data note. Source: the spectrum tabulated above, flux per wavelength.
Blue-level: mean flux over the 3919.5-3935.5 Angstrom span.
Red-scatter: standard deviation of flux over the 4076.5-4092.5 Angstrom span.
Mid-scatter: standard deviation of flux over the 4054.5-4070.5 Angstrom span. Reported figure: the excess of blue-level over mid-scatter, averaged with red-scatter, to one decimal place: 7.9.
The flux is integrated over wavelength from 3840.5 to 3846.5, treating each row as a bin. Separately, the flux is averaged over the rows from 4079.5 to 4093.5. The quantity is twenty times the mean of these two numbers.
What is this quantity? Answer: 1211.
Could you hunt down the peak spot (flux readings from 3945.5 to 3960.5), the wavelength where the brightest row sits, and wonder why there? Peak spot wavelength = 3948.0 Angstrom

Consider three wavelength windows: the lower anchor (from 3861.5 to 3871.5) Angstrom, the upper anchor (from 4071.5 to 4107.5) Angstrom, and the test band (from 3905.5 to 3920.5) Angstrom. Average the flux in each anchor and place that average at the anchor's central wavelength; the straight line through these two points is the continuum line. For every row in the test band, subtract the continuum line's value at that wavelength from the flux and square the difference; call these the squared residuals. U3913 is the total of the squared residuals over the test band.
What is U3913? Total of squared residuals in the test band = 126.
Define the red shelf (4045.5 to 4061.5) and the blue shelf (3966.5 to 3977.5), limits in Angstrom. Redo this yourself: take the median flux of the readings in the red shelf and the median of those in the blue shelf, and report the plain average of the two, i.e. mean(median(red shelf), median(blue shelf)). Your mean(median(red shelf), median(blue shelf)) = 15.0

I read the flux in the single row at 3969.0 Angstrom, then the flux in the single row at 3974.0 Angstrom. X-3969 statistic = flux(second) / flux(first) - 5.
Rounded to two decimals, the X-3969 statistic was -4.02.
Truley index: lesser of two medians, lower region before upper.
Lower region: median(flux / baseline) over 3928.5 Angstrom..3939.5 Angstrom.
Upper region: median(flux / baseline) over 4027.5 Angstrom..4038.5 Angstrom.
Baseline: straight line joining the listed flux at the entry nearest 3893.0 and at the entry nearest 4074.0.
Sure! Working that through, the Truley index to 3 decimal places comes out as 0.883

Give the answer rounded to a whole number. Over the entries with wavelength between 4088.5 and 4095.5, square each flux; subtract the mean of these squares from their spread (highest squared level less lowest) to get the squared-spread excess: -123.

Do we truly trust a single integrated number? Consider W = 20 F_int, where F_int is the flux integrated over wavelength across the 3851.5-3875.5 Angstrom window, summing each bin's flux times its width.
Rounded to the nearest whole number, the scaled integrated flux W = 9070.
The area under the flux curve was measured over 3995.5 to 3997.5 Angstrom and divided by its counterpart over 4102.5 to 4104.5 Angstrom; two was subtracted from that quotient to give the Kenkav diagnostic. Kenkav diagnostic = -0.99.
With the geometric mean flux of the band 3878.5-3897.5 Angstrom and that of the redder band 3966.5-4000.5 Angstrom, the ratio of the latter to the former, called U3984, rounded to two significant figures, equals 0.86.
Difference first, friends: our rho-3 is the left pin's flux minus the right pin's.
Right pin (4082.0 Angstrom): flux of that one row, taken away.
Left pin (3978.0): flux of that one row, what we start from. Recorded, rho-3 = -1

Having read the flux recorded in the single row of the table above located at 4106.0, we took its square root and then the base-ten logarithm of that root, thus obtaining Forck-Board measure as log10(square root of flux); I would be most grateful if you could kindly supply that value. 0.601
